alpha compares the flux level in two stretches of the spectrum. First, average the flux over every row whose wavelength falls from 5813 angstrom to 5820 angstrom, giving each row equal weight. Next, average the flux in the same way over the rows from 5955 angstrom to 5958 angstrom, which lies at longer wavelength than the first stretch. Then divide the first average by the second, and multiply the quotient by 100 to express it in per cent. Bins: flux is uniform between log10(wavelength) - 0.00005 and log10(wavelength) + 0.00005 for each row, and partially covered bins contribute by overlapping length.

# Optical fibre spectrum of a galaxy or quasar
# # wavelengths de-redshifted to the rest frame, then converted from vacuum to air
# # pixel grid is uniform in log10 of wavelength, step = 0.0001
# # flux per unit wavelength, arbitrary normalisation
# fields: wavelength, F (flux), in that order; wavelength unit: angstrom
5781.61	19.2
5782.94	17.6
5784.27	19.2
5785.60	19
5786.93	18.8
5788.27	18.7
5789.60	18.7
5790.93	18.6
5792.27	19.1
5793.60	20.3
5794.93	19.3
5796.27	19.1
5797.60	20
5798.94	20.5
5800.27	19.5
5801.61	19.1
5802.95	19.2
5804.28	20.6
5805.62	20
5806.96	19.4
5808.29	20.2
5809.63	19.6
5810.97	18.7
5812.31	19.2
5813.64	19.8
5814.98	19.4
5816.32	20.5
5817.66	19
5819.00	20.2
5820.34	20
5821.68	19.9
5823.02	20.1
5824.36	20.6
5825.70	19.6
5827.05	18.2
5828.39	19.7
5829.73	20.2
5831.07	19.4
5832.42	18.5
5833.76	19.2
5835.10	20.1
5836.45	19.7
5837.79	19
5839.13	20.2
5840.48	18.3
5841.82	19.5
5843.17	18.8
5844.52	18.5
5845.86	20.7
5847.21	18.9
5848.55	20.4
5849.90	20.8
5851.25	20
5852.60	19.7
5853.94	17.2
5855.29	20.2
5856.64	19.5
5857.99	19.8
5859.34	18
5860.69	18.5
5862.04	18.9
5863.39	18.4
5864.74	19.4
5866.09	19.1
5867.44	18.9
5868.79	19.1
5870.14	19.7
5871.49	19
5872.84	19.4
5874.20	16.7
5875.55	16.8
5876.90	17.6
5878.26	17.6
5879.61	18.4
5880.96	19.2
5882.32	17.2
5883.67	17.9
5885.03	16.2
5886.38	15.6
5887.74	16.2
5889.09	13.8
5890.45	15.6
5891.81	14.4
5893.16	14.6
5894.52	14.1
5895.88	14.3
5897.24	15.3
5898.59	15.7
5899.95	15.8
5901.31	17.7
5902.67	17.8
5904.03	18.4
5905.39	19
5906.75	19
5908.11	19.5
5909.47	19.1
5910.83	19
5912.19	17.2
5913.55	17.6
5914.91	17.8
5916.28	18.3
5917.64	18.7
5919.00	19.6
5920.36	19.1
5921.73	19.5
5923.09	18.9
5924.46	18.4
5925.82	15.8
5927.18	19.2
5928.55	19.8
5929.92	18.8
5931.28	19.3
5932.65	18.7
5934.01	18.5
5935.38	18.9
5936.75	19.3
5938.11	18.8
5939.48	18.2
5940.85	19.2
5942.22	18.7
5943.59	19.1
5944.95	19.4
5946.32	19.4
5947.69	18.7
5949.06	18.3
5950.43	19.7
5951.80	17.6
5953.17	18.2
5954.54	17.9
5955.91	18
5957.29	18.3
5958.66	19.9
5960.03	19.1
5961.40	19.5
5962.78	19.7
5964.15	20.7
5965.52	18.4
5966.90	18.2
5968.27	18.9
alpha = 109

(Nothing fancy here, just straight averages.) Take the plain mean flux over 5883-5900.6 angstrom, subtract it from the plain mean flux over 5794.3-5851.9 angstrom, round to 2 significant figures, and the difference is 4.3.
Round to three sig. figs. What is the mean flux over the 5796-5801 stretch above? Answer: 19.8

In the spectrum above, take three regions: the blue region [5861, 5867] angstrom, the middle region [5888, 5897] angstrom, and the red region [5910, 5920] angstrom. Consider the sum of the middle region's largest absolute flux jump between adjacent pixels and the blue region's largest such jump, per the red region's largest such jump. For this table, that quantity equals 1.6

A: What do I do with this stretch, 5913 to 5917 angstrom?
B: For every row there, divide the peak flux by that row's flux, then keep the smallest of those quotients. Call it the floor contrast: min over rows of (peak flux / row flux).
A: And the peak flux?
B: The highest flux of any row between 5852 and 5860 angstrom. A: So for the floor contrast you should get 1.10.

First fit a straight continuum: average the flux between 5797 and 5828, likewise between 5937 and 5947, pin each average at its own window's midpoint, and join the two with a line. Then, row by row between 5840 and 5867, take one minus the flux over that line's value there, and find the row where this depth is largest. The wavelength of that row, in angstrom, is 5853.94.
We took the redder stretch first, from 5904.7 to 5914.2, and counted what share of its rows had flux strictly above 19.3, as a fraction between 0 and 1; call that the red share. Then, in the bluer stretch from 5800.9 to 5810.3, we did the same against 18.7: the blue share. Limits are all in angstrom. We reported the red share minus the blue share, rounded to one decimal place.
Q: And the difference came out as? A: -0.9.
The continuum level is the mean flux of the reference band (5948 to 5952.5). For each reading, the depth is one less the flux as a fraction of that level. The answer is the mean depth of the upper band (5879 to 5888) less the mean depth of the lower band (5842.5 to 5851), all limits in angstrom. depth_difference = 0.13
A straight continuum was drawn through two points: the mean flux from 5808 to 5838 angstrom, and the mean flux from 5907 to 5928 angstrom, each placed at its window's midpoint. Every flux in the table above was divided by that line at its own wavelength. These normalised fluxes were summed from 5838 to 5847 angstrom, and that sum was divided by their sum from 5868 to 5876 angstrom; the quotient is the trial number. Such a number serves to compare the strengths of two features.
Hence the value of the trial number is 1.03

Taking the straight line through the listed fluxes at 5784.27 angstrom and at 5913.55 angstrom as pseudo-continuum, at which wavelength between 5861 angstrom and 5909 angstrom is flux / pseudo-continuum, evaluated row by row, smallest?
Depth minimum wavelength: 5889.09 angstrom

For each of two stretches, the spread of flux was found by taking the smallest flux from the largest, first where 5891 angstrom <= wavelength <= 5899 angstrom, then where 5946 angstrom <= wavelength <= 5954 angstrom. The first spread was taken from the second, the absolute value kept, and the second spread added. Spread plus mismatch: 2.6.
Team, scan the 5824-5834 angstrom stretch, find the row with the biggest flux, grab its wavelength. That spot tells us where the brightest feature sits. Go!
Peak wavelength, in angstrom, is 5824.36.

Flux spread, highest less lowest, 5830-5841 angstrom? 1.90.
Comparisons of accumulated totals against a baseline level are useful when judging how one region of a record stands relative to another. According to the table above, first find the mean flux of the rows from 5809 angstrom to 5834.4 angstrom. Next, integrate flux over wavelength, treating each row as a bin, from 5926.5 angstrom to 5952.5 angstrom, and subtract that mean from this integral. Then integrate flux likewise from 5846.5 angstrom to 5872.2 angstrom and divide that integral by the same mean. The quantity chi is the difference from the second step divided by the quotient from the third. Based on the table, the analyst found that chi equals 19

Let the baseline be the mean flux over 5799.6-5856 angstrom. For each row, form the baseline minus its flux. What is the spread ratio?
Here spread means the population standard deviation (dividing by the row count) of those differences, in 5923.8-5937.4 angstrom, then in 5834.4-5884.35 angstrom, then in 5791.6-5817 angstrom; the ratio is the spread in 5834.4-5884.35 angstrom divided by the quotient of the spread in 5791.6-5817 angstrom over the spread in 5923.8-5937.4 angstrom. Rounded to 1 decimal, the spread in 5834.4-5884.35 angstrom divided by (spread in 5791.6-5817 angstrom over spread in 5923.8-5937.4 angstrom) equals 2.0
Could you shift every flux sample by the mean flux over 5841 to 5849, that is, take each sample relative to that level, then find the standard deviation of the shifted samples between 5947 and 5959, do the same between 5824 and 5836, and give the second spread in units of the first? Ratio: 0.99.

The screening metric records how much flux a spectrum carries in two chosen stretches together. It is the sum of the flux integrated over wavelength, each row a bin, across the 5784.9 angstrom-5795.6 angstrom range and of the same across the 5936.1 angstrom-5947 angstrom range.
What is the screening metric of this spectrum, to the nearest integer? 411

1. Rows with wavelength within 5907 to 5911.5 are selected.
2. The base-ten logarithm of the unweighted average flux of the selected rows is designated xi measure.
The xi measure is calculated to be 1.28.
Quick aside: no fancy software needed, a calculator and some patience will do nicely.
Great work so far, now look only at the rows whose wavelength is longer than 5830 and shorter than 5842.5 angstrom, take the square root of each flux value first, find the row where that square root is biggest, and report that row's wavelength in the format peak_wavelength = 5839.13 angstrom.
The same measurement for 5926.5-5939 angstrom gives 5928.55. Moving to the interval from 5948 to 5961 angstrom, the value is 5958.66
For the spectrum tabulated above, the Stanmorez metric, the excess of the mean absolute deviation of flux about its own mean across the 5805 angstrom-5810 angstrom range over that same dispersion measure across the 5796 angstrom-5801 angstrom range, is -0.2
